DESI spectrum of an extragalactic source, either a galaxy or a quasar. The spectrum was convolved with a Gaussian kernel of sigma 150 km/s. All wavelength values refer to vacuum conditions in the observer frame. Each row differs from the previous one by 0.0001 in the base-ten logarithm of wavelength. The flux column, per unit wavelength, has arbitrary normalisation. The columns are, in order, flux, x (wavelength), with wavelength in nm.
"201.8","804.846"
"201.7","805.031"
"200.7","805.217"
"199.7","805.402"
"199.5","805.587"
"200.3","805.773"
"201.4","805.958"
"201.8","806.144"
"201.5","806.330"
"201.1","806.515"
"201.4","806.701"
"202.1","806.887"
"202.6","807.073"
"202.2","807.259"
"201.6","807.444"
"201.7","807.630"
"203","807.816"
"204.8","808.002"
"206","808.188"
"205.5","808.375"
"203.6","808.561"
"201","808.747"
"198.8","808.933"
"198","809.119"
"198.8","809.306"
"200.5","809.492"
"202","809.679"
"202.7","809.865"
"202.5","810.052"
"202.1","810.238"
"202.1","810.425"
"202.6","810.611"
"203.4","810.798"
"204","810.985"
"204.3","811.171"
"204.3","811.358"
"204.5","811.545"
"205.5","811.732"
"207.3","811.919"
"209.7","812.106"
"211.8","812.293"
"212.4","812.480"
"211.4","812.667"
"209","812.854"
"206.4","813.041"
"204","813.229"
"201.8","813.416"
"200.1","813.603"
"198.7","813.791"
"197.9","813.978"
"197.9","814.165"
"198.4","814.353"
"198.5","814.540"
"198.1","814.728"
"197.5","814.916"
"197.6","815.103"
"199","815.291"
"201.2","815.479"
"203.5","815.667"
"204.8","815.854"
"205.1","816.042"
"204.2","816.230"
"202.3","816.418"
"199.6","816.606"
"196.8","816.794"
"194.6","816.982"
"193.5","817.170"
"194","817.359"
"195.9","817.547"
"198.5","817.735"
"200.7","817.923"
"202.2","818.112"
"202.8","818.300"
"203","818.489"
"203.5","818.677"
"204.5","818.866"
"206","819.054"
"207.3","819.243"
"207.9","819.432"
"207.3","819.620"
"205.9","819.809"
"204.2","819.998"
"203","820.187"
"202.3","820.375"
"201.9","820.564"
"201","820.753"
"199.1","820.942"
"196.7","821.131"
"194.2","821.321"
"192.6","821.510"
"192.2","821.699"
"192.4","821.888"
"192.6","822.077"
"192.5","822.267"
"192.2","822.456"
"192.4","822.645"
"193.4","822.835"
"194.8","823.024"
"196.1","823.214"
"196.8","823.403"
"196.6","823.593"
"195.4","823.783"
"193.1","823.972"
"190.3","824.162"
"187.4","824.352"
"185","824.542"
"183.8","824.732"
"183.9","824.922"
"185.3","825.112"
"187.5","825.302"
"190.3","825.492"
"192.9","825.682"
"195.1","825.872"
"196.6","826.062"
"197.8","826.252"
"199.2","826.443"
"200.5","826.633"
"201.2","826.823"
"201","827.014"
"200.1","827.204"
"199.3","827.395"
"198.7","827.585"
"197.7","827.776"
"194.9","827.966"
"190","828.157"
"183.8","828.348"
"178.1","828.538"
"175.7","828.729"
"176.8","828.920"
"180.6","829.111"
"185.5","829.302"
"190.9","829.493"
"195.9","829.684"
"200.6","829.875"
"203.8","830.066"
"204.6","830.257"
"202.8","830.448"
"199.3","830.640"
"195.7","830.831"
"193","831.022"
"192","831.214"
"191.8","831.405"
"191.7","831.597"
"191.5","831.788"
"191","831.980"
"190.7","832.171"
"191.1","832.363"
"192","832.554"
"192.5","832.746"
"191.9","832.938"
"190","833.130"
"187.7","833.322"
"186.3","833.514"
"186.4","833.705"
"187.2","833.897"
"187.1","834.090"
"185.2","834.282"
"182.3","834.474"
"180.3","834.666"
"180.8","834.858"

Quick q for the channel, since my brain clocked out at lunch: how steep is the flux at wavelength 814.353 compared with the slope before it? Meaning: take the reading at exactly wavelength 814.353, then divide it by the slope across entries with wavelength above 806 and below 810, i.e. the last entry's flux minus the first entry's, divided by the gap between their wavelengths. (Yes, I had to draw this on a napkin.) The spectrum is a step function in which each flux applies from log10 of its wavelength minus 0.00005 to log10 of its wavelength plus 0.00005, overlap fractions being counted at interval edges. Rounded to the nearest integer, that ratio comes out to 820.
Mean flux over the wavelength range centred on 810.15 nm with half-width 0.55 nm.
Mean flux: 202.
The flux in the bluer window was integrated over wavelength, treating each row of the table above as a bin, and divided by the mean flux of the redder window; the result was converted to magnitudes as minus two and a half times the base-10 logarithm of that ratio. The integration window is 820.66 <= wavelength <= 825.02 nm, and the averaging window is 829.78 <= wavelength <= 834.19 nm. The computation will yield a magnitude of -1.60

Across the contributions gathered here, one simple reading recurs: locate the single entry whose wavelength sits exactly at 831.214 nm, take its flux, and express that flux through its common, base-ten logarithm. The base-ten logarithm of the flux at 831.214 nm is 2.28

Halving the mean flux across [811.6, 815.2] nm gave 102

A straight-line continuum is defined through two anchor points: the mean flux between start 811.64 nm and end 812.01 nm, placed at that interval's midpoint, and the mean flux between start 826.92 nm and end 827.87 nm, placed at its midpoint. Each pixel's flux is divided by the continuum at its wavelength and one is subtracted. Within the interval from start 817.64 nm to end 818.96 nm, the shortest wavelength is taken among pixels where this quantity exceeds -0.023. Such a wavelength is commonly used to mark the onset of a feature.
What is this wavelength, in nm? 817.923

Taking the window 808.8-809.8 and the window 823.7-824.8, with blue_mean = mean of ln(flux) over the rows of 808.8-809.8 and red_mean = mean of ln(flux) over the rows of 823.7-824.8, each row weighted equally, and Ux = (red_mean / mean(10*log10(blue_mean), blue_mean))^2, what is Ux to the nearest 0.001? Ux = 0.699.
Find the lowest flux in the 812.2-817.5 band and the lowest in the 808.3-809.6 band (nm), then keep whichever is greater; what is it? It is 198.0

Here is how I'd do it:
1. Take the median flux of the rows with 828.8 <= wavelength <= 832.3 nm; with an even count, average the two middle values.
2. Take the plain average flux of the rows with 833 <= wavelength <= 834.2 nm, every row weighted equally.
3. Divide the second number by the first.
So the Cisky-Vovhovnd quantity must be 0.98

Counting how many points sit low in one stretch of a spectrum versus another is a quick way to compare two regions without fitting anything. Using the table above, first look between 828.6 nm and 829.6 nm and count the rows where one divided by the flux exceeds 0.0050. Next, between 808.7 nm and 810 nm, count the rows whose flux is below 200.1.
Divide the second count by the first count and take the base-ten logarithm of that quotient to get -0.22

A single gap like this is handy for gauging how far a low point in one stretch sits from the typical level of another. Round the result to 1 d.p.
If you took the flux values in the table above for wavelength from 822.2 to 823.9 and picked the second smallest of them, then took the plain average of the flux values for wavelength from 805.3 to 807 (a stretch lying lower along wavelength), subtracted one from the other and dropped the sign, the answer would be 8.6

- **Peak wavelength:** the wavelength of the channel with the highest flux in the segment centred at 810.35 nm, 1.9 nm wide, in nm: 811.171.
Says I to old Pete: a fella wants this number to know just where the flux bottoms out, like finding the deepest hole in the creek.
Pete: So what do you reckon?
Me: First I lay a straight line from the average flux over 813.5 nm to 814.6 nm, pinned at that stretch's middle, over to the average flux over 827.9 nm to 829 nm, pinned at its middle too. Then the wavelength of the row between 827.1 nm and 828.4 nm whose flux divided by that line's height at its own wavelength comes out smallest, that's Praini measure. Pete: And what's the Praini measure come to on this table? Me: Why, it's 828.348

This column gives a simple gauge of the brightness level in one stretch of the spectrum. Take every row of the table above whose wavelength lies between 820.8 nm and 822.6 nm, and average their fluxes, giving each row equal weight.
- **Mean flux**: 194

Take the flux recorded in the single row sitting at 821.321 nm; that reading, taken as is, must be 194.2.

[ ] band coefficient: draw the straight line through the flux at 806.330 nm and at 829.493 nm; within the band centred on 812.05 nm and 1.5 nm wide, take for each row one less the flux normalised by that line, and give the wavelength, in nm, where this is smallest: 812.480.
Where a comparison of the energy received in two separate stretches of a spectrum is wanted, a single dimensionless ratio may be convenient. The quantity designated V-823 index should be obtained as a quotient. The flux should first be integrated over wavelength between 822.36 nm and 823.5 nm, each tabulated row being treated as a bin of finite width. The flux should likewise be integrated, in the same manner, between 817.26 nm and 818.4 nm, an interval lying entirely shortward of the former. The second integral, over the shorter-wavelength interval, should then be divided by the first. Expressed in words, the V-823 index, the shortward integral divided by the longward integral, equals 1.02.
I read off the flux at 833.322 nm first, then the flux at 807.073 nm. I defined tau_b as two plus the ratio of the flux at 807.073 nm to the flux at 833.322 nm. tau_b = 3.08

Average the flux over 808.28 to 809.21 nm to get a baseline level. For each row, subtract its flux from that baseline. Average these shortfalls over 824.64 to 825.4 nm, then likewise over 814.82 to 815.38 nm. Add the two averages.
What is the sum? 20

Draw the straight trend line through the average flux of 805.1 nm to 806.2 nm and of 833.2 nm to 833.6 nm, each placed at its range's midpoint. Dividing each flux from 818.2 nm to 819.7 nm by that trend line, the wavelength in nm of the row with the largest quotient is 819.432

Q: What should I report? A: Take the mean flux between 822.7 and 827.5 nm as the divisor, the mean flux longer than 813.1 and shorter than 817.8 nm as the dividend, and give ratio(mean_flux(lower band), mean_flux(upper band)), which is 1.03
